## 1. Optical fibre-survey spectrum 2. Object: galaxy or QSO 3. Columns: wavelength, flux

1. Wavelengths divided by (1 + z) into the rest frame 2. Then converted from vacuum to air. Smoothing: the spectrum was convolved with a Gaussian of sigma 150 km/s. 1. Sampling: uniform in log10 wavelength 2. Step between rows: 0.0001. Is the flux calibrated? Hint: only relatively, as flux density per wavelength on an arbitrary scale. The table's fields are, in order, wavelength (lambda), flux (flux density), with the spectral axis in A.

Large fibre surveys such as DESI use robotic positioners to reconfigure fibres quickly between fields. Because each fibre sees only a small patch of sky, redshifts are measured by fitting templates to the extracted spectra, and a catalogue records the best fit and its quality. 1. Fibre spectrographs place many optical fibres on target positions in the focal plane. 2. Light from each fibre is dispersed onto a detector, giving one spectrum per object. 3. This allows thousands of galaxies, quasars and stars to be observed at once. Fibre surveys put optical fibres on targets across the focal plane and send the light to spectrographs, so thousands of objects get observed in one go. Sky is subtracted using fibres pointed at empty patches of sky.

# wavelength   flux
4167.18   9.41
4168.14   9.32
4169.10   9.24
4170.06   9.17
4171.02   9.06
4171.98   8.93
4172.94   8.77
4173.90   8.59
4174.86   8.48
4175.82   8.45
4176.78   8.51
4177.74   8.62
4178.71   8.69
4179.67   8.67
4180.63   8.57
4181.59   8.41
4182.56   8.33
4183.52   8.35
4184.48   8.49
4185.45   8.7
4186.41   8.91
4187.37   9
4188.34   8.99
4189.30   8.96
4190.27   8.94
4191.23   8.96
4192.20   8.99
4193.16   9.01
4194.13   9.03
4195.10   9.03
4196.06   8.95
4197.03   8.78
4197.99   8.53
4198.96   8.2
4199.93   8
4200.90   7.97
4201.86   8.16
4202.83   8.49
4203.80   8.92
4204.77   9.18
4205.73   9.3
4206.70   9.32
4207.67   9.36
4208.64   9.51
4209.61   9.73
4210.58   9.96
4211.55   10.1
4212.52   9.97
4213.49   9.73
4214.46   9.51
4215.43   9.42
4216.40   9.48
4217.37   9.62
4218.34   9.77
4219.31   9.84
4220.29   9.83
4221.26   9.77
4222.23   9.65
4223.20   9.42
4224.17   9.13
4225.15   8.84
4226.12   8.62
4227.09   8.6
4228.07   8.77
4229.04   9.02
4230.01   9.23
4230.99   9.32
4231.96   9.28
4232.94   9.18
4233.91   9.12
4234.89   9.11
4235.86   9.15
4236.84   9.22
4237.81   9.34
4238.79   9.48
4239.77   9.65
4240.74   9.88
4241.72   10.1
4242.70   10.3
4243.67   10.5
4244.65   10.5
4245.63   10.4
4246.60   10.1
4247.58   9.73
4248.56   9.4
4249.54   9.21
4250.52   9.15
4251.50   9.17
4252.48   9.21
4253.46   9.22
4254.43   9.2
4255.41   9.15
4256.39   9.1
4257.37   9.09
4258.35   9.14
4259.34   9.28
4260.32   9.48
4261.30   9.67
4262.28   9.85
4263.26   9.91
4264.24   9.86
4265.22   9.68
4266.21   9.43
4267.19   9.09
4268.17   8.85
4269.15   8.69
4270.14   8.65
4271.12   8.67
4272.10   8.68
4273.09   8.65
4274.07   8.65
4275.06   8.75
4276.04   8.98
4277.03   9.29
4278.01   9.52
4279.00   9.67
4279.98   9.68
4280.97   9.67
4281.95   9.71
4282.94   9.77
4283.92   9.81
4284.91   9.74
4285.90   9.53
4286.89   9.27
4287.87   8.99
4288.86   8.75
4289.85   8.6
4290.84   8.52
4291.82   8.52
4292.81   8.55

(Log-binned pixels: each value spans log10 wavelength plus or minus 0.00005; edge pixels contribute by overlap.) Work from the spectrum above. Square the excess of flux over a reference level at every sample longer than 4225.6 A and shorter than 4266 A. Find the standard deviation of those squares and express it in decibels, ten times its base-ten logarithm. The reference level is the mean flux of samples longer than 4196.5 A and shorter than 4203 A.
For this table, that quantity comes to 1.0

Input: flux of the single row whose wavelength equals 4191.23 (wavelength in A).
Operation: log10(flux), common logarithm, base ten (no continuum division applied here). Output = 0.952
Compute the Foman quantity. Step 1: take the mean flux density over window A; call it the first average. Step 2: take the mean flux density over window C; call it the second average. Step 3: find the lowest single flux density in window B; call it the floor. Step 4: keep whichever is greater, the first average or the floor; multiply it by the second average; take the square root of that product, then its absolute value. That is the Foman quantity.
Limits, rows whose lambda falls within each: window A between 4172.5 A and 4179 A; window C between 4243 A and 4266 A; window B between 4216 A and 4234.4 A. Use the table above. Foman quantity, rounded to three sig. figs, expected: 9.07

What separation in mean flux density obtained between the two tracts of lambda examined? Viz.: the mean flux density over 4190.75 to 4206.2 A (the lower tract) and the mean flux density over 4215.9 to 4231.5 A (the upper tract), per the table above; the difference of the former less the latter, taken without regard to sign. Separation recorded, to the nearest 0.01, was 0.59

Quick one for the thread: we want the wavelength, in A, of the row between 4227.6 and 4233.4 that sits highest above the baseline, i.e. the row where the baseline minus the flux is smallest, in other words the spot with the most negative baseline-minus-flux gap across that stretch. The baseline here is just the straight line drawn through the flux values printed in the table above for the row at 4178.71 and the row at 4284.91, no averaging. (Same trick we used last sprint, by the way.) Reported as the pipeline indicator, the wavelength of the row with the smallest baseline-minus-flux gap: 4230.99 A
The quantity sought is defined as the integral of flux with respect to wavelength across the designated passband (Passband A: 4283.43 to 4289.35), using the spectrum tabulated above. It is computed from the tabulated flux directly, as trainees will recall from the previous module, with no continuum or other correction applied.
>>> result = 55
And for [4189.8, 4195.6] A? 52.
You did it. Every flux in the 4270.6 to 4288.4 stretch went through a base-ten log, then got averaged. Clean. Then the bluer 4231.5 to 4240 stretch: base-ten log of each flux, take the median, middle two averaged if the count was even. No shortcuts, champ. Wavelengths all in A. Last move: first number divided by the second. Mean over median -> 1.00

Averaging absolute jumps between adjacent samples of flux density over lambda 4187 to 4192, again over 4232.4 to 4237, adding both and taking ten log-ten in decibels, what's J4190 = -11.9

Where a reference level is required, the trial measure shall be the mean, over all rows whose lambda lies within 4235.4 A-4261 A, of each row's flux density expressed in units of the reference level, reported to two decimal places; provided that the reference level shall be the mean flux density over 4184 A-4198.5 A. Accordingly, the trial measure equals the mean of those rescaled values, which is 1.07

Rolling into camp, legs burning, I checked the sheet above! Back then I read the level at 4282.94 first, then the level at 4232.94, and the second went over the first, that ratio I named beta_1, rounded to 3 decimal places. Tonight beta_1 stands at 0.940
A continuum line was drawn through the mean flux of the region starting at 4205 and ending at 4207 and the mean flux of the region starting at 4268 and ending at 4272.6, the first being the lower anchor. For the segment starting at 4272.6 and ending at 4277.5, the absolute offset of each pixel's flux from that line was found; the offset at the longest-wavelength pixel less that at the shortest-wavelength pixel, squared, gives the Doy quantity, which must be 0.4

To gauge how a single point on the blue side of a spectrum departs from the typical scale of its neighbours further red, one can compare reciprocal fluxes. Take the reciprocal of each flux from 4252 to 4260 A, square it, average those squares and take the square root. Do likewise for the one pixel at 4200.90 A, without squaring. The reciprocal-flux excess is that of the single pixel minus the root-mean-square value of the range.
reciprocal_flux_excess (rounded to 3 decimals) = 0.016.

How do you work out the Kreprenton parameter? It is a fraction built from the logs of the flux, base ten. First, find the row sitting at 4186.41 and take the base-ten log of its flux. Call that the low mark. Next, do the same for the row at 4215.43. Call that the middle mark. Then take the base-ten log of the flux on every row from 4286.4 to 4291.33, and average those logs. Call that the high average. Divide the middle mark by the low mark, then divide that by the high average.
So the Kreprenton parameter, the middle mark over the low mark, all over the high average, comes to 1.08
